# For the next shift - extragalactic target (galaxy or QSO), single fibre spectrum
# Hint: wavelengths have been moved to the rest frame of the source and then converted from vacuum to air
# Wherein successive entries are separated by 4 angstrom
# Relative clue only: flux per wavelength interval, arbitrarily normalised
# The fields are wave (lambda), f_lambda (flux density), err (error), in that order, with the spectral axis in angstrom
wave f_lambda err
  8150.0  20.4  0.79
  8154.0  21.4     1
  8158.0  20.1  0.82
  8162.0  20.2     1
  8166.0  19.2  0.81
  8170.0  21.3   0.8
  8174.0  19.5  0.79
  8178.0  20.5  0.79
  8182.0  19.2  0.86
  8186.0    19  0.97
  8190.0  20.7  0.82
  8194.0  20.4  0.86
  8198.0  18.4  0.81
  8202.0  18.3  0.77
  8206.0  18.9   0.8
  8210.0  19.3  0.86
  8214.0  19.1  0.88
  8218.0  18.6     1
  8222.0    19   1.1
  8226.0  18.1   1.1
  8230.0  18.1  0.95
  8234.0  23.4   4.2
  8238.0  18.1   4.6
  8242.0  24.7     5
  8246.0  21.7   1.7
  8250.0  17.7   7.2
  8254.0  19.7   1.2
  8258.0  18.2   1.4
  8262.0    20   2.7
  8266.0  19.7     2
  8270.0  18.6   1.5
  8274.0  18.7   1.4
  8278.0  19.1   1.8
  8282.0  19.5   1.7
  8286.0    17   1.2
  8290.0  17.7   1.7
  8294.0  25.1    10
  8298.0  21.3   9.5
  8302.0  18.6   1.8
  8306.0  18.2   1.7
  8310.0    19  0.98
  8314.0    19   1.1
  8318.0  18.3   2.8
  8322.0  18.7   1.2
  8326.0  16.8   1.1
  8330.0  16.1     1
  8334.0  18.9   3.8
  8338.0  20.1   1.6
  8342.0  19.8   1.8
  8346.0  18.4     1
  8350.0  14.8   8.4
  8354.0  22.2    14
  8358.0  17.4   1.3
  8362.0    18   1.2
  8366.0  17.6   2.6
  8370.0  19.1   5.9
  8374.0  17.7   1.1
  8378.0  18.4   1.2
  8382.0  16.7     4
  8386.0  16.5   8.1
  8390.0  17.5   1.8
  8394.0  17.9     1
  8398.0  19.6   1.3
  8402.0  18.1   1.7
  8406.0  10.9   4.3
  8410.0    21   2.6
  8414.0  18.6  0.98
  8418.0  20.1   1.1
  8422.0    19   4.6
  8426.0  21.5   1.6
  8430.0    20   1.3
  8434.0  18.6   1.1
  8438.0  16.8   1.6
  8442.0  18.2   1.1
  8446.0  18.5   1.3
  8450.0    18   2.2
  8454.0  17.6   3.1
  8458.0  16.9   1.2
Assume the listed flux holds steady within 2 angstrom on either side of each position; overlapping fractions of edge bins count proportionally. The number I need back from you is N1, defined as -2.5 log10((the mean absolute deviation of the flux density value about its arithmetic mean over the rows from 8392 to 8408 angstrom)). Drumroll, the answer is -1.1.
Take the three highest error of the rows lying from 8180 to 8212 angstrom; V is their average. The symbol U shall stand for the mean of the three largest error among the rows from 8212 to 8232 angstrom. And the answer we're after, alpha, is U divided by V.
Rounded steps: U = 1.1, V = 0.9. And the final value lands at 1.2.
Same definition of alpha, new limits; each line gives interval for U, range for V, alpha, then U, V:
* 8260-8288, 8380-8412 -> 0.4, 2.2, 5.5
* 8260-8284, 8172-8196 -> 2.4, 2.2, 0.9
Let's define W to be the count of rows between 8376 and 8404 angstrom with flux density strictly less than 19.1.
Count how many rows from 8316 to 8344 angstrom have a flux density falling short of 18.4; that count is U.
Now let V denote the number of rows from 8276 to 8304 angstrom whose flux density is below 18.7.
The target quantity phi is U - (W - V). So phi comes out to 0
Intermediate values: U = 3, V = 3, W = 6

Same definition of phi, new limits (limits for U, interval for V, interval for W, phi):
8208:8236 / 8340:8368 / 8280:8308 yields 3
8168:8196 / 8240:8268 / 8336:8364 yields -2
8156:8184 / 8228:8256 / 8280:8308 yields -1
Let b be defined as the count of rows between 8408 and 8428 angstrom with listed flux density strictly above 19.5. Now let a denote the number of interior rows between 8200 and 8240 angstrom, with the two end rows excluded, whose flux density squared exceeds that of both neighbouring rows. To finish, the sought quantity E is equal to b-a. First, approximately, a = 3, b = 3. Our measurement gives 0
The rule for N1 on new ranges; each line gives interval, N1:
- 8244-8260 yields -0.3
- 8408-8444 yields -0.2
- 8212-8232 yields 1.0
